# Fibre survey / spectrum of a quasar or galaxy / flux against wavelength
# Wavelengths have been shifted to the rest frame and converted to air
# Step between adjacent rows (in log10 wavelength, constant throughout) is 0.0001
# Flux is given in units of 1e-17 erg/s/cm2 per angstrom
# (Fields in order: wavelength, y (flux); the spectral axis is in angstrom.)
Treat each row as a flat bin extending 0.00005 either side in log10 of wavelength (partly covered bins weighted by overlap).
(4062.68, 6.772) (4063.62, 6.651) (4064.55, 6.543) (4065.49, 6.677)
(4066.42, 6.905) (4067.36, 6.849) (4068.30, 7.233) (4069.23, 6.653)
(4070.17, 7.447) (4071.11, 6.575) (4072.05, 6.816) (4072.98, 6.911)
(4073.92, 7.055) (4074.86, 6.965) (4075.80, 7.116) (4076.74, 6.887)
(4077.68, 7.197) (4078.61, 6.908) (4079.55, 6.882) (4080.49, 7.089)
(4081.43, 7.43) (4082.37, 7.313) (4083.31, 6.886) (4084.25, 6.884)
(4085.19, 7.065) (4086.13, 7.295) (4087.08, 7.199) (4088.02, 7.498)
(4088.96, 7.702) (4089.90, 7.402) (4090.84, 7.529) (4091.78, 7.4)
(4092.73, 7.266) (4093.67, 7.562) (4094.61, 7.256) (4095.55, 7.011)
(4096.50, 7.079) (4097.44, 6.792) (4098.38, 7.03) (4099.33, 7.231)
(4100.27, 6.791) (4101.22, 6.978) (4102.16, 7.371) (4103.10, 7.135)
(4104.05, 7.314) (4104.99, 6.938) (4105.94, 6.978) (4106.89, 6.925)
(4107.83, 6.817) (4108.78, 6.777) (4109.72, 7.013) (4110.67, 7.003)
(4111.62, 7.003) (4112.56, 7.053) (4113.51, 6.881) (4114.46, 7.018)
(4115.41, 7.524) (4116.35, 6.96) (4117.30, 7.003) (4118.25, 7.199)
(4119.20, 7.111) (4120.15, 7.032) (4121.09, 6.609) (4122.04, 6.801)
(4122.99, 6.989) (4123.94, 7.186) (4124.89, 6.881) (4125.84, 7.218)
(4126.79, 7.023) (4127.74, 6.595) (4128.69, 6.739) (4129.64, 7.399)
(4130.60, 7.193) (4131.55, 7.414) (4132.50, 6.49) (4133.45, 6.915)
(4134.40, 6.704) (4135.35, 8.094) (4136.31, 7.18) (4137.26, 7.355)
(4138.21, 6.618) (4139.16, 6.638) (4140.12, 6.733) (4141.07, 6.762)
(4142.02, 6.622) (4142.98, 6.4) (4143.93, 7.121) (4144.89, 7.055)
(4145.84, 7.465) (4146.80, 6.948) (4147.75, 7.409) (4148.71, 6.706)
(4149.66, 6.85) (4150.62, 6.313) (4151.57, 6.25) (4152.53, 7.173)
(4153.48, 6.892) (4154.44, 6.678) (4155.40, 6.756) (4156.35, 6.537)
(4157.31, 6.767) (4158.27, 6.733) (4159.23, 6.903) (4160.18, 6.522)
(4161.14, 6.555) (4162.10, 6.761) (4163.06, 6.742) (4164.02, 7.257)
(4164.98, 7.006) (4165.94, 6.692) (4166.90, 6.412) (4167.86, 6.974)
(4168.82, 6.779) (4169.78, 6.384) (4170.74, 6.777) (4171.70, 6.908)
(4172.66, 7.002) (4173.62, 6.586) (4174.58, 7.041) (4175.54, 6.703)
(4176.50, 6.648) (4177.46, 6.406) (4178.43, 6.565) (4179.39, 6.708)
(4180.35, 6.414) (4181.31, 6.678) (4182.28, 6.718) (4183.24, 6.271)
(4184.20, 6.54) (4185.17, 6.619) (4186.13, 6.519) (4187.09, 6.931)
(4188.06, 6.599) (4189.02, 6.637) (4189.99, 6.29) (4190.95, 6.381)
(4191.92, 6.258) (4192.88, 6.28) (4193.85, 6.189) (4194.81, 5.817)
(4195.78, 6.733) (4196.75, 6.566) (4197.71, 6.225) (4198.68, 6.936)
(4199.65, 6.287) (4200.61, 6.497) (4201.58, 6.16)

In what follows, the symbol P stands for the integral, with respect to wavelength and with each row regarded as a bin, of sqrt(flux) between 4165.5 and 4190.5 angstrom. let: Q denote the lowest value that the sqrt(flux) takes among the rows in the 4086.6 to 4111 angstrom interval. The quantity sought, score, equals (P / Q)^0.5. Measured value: 4.98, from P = 64.5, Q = 2.60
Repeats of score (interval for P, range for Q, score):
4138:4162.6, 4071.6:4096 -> 4.95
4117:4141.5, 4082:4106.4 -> 4.99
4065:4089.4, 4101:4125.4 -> 5.02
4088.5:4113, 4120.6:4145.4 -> 5.09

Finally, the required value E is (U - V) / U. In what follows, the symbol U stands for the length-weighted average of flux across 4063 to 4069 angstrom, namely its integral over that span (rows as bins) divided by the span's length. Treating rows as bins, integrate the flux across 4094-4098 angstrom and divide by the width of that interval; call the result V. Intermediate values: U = 6.81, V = 7.1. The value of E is -0.04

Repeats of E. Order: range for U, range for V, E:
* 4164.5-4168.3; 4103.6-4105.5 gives -0.05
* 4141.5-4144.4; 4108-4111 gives -0.03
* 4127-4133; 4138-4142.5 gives 0.04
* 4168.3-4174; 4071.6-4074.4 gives -0.03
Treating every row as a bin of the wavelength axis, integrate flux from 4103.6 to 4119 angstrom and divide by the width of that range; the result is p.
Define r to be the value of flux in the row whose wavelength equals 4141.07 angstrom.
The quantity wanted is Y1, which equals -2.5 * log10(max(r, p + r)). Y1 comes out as -2.85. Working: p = 7.03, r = 6.762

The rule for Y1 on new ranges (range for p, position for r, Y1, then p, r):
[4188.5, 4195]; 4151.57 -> -2.75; 6.29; 6.25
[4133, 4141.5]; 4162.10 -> -2.85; 7.00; 6.761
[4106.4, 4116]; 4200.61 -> -2.83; 7.00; 6.497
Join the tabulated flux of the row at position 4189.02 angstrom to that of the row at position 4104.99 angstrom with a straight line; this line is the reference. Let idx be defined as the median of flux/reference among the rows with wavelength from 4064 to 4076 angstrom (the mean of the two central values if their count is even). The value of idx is 0.98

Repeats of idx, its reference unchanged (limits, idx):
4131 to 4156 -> 1.01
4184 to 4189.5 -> 0.99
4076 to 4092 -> 1.03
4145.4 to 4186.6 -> 1.00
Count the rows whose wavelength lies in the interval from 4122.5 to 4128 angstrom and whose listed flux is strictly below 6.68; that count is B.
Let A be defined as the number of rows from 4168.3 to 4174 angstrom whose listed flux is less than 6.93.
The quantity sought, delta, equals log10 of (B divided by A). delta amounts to -0.70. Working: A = 5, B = 1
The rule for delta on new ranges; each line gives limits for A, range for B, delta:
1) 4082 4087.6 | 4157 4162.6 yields 0.00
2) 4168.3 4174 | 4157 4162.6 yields -0.40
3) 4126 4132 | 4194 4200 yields 0.30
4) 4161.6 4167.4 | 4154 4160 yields -0.30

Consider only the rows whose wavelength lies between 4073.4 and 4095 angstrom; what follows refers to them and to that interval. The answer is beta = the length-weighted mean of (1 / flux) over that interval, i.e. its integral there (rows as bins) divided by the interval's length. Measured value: 0.1389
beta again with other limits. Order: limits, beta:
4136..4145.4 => 0.1464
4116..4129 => 0.1439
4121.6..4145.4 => 0.1439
